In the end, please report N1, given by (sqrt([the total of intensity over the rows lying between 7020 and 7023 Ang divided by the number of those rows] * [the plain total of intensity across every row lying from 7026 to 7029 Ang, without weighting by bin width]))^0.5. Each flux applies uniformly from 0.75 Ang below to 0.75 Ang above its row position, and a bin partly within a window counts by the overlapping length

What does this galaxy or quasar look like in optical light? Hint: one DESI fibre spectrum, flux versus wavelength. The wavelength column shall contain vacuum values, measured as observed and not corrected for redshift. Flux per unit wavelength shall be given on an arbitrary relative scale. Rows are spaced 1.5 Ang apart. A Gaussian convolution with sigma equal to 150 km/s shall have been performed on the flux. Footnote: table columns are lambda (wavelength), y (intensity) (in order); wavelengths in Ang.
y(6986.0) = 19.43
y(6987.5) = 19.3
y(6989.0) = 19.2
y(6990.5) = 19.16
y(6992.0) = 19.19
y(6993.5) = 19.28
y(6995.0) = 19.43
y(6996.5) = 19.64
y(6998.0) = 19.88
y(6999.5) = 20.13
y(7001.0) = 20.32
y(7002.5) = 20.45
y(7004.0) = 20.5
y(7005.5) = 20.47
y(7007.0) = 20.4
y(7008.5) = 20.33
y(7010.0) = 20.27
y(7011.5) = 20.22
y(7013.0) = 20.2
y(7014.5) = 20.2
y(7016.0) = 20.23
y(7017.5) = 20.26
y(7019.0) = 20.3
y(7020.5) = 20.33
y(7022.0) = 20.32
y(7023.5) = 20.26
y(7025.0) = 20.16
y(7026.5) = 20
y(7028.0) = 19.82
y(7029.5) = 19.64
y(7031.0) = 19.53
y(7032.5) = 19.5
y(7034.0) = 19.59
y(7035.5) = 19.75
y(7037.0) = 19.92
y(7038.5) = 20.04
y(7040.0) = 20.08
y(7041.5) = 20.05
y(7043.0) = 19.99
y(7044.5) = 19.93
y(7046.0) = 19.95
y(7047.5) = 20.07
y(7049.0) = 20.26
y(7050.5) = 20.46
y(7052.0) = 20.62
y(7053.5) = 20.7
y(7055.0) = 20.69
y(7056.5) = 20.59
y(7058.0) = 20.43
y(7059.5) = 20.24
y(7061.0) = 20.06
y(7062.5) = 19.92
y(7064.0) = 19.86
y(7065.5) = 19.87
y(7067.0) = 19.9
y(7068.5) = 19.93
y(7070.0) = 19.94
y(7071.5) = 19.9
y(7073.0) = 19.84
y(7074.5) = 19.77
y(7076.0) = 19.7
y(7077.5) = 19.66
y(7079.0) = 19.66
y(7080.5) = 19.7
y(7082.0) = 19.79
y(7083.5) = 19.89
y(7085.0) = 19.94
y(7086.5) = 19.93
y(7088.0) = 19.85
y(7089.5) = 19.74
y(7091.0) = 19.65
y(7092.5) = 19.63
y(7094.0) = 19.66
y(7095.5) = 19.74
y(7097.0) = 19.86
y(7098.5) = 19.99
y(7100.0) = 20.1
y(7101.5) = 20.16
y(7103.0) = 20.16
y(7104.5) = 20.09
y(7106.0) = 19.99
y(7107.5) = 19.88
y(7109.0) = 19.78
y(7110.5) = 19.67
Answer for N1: 5.33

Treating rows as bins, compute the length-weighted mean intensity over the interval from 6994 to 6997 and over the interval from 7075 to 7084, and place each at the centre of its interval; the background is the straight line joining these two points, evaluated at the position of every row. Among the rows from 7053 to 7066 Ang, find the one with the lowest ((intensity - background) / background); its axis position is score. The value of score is 7064.0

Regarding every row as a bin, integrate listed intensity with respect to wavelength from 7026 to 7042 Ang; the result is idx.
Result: 317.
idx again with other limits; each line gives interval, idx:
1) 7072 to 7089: 337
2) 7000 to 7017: 345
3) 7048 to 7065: 346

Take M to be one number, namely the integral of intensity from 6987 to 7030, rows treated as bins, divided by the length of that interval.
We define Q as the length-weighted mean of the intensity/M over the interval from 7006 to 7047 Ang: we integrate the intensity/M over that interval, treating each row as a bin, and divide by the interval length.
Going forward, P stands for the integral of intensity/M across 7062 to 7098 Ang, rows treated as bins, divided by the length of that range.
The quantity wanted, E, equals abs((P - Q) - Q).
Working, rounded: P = 0.99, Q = 1.002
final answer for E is 1.01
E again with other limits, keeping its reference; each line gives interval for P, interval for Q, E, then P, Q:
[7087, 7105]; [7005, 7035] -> 1.02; 0.99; 1.005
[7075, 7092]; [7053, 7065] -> 1.04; 0.99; 1.015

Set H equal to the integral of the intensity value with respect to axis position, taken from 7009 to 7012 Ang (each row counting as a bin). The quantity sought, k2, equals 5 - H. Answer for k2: -55.8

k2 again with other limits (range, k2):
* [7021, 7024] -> -55.9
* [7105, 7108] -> -54.9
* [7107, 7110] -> -54.4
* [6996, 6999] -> -54.4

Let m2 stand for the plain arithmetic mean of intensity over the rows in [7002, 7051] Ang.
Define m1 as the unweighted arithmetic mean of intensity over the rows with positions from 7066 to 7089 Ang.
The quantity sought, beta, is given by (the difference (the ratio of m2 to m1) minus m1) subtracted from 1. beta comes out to 19.8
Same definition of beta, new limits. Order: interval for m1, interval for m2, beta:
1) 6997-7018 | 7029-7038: 20.3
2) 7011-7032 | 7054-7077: 20.1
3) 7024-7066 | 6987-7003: 20.1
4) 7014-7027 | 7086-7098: 20.3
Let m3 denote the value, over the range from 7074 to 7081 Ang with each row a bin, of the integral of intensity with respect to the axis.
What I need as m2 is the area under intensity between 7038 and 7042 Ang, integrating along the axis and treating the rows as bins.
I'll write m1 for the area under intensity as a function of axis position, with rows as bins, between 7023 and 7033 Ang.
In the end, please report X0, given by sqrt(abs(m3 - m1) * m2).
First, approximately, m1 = 198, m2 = 80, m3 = 138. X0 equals 70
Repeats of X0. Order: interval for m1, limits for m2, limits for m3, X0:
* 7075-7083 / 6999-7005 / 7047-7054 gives 42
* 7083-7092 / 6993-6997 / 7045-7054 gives 19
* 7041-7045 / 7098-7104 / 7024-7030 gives 69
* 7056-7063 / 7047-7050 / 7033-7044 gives 68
